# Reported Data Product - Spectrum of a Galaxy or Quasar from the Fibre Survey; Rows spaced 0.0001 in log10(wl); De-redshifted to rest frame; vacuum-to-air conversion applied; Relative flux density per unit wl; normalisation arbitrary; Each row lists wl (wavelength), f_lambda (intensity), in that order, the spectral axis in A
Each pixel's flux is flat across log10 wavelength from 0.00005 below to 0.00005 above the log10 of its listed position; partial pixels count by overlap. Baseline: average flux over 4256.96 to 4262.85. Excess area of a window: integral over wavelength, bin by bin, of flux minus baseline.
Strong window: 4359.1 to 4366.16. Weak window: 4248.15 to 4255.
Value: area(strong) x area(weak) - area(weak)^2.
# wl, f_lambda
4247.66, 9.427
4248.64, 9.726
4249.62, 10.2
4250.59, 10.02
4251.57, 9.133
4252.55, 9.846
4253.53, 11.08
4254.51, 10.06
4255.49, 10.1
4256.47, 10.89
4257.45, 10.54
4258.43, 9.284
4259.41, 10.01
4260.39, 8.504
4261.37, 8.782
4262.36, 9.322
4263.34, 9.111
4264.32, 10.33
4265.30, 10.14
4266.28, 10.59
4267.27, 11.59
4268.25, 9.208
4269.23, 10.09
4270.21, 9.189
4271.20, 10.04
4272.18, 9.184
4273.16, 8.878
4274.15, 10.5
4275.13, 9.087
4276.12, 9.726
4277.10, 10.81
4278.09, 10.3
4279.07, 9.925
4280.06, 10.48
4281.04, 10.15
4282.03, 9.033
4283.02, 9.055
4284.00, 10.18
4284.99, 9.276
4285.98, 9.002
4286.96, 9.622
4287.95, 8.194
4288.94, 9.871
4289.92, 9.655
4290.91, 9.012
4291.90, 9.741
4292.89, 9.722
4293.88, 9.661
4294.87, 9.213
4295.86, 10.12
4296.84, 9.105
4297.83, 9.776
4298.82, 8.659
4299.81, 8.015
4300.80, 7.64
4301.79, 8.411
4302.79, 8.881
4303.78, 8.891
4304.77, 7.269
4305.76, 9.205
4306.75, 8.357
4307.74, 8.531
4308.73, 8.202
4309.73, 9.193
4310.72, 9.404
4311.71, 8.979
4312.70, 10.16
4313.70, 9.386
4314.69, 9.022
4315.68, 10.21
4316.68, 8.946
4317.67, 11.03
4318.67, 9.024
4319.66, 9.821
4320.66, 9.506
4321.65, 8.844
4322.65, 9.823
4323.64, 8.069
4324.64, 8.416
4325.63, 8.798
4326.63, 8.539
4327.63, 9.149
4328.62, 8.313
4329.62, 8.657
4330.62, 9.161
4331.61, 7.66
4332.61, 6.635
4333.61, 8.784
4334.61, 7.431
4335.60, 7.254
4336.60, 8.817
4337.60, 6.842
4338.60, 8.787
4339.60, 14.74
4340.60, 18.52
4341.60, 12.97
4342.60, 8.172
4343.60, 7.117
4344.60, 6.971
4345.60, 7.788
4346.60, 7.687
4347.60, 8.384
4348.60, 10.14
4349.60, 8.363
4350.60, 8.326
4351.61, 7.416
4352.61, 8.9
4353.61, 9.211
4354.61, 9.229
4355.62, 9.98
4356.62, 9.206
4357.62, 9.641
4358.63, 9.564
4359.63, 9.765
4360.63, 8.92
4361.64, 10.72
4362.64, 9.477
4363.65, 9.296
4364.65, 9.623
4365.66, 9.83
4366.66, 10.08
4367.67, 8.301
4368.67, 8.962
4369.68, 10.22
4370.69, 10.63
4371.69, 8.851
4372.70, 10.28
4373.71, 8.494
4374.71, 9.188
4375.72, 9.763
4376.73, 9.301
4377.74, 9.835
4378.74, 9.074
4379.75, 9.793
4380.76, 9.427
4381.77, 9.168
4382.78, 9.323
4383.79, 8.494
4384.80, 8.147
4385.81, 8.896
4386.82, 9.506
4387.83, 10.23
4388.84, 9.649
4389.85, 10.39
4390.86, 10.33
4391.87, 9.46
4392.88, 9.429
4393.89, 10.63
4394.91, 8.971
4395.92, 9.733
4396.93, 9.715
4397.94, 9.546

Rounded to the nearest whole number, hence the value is -10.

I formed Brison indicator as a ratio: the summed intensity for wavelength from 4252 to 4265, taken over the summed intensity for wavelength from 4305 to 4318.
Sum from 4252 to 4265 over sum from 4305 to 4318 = 1.06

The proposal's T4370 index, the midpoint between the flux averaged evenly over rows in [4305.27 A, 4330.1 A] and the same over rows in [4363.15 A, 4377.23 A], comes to 9.30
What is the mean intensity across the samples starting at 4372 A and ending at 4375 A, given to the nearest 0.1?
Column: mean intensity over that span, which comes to 9.3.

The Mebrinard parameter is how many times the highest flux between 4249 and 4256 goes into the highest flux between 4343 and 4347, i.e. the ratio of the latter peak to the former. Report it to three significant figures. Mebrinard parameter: 0.703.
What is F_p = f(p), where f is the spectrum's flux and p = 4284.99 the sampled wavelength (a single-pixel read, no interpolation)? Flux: 9.276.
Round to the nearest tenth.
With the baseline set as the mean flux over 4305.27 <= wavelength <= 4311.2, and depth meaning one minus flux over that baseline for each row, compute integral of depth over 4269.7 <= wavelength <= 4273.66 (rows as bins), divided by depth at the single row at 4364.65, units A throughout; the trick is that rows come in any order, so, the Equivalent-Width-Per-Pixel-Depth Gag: 2.5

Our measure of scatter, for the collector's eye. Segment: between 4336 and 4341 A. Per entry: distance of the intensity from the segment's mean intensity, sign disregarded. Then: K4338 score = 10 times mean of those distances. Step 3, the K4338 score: 41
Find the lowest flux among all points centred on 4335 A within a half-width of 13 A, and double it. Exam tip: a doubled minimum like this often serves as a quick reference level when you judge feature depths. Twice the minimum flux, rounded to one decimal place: 13.3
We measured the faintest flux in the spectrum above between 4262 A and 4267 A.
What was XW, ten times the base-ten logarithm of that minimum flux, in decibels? 9.60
